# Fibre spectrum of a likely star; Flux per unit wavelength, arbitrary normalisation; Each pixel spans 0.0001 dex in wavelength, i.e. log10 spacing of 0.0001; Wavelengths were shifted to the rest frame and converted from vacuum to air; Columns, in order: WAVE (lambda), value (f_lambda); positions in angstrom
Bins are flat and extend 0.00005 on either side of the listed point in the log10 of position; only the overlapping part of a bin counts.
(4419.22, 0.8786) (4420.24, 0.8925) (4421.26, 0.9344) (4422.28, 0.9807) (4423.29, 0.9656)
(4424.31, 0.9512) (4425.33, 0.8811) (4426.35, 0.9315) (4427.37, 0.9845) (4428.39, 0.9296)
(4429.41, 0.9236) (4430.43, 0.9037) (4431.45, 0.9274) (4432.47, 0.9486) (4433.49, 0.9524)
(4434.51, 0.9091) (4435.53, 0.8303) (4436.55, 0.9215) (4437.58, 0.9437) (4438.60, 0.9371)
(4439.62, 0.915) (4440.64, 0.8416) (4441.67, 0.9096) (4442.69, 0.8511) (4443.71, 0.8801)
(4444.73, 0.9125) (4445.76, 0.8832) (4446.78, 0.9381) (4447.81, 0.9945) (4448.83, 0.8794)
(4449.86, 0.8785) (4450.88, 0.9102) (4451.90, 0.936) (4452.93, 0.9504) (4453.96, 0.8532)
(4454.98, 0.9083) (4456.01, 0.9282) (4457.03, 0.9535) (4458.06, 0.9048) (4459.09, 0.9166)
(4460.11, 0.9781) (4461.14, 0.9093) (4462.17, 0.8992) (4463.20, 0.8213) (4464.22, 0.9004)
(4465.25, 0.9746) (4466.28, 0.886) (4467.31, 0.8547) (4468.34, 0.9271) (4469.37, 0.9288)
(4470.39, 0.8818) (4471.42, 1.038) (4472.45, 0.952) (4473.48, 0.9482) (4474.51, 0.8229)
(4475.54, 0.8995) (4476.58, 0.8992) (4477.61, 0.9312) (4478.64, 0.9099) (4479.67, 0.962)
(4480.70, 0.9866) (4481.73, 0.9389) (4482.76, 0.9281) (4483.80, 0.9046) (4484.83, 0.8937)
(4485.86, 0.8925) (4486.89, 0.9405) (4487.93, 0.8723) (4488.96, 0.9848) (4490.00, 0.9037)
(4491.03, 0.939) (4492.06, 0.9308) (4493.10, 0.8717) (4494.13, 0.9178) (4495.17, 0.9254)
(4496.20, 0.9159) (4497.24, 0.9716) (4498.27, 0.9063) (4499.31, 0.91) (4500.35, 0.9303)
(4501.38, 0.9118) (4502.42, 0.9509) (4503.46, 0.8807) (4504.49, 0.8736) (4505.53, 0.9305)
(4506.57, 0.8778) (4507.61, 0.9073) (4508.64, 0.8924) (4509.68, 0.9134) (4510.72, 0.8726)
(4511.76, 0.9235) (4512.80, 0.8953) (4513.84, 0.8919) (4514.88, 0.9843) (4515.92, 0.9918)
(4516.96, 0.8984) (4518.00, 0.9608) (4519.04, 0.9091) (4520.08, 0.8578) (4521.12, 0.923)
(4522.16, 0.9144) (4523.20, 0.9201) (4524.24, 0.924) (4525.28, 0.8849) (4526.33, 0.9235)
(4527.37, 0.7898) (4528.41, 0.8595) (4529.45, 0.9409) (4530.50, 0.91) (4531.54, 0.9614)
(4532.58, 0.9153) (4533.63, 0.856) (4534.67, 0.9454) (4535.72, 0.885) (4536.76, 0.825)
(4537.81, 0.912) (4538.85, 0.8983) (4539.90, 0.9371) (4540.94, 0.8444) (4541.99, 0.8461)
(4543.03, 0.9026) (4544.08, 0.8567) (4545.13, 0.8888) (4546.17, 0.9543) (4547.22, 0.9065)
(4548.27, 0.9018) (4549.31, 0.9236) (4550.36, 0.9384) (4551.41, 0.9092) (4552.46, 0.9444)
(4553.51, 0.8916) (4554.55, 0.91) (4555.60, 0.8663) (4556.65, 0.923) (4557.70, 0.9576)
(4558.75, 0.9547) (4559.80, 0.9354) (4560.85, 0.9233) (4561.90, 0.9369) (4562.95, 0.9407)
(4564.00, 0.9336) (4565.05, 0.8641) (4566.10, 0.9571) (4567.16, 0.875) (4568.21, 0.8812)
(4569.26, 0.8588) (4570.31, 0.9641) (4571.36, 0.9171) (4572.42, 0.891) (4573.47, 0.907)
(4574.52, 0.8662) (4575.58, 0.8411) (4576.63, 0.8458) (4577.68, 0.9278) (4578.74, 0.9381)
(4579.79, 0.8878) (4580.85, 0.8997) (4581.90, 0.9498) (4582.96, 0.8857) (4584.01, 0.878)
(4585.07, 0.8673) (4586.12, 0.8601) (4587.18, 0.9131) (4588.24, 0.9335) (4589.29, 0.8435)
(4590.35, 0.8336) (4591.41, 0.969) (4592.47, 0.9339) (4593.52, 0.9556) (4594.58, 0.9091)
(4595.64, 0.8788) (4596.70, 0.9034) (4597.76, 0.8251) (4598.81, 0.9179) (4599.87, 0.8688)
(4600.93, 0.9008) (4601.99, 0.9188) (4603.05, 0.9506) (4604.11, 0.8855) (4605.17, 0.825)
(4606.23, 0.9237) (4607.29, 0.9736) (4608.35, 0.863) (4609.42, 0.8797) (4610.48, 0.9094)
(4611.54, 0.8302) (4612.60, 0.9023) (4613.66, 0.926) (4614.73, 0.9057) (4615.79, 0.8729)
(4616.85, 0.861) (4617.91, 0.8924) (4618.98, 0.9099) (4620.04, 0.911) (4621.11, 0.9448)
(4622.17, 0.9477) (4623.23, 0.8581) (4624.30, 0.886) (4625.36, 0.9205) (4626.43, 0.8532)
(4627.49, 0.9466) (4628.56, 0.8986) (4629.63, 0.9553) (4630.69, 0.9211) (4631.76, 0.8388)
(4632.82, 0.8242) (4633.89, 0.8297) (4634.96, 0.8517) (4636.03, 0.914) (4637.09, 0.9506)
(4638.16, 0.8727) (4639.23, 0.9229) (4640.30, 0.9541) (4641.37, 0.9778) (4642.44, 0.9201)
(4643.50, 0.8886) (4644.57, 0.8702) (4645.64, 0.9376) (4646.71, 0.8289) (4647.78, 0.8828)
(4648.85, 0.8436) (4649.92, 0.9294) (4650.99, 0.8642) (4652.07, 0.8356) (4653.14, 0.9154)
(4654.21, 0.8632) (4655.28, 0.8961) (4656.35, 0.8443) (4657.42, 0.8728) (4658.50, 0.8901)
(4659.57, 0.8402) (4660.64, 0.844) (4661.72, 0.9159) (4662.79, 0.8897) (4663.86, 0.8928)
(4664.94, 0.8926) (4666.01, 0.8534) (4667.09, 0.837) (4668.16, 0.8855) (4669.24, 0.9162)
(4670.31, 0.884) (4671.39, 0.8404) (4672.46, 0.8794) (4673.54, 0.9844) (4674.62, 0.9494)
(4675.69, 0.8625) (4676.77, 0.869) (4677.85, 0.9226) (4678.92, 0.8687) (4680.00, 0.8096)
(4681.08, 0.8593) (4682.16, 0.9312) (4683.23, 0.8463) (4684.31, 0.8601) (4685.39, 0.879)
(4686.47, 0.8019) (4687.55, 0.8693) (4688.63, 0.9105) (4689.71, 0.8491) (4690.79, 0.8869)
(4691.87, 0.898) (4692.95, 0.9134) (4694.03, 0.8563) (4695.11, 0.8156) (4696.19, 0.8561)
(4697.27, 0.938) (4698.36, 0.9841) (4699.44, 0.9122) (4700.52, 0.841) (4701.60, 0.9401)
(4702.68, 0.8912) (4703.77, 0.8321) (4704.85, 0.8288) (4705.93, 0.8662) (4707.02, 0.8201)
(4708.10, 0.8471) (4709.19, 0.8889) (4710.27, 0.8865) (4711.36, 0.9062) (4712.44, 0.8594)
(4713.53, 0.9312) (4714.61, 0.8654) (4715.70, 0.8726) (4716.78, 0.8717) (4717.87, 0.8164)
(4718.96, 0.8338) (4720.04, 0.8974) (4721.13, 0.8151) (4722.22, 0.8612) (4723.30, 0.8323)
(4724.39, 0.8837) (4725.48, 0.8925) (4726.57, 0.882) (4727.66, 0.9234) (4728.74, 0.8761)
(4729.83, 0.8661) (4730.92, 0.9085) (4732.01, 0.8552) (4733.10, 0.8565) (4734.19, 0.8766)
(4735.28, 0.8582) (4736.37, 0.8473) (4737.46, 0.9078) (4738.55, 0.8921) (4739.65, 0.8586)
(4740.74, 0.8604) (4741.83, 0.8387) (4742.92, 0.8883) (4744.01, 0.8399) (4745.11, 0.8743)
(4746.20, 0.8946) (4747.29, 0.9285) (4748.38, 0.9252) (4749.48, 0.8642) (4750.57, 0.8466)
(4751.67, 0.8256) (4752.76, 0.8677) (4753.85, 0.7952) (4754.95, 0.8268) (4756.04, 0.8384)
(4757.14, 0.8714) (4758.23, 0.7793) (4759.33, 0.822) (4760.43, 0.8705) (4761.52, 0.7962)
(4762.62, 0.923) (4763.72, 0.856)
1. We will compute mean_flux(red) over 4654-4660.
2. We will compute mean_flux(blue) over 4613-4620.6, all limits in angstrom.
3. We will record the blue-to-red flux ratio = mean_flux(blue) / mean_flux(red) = 1.03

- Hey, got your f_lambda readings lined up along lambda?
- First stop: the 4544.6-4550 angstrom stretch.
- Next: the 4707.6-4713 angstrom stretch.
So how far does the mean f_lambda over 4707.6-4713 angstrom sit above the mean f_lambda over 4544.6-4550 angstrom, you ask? -0.04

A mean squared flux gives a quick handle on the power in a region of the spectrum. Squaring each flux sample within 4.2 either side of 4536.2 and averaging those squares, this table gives 0.806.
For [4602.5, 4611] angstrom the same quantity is 0.814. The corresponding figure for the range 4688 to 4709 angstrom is 0.773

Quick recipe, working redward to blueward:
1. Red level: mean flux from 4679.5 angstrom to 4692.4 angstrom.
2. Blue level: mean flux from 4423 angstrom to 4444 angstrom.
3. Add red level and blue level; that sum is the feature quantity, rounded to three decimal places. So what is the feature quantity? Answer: 1.783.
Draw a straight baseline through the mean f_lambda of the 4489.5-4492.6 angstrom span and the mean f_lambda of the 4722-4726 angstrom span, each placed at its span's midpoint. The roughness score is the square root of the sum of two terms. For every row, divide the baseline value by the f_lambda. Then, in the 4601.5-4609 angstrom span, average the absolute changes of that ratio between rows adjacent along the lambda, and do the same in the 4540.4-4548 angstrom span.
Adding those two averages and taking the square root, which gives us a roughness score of 0.35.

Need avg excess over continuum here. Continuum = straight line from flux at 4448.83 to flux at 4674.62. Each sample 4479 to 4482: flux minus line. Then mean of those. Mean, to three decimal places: 0.073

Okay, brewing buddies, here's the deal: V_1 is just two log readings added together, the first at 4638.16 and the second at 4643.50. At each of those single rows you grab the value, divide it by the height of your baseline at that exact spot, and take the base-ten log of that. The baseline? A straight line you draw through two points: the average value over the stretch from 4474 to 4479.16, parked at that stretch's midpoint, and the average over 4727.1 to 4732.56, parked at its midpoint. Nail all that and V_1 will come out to -0.01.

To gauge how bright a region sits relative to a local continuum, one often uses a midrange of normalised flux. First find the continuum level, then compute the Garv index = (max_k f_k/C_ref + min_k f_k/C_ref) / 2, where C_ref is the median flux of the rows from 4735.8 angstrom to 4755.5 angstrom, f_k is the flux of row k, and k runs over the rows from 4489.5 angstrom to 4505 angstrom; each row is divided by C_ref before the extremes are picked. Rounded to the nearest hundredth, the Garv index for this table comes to 1.07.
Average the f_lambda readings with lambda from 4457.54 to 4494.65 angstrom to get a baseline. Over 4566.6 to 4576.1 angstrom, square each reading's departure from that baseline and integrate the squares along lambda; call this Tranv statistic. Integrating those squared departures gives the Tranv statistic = 0.019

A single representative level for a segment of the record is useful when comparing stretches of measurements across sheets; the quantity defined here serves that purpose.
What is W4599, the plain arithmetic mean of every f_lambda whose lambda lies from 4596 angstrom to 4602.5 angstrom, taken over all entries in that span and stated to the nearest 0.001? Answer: 0.889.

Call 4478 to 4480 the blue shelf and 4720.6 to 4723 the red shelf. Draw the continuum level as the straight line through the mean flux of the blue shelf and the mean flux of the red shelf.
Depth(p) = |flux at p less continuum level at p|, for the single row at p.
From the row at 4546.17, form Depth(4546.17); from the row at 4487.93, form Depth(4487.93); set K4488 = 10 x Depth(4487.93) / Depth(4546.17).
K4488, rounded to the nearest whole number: 13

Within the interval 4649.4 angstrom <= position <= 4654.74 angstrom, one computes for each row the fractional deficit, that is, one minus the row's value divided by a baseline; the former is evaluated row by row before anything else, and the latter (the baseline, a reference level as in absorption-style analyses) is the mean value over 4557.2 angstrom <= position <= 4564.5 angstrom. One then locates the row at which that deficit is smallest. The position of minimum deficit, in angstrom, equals 4649.92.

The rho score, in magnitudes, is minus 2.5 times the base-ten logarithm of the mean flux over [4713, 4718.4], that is 0.149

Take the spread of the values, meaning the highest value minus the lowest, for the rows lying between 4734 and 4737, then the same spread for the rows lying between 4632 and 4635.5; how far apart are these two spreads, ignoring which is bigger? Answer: 0.002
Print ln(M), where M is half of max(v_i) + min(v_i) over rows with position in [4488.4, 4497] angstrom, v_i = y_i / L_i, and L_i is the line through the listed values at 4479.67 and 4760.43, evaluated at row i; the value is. -0.03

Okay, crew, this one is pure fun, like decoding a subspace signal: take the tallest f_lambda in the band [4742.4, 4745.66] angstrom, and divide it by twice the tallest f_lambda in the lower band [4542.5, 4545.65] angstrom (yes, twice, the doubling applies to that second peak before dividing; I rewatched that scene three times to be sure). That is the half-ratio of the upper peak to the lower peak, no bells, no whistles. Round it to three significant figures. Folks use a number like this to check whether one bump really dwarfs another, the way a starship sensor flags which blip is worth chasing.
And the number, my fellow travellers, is 0.492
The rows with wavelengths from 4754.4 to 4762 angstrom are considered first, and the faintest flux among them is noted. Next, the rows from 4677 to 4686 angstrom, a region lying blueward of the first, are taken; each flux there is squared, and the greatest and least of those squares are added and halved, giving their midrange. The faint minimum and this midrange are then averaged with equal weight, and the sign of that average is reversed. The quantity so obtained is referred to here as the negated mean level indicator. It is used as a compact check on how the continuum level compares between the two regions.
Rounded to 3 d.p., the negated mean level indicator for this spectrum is -0.770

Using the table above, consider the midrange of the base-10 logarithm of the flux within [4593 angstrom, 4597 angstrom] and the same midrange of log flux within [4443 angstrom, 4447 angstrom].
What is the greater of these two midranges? -0.038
